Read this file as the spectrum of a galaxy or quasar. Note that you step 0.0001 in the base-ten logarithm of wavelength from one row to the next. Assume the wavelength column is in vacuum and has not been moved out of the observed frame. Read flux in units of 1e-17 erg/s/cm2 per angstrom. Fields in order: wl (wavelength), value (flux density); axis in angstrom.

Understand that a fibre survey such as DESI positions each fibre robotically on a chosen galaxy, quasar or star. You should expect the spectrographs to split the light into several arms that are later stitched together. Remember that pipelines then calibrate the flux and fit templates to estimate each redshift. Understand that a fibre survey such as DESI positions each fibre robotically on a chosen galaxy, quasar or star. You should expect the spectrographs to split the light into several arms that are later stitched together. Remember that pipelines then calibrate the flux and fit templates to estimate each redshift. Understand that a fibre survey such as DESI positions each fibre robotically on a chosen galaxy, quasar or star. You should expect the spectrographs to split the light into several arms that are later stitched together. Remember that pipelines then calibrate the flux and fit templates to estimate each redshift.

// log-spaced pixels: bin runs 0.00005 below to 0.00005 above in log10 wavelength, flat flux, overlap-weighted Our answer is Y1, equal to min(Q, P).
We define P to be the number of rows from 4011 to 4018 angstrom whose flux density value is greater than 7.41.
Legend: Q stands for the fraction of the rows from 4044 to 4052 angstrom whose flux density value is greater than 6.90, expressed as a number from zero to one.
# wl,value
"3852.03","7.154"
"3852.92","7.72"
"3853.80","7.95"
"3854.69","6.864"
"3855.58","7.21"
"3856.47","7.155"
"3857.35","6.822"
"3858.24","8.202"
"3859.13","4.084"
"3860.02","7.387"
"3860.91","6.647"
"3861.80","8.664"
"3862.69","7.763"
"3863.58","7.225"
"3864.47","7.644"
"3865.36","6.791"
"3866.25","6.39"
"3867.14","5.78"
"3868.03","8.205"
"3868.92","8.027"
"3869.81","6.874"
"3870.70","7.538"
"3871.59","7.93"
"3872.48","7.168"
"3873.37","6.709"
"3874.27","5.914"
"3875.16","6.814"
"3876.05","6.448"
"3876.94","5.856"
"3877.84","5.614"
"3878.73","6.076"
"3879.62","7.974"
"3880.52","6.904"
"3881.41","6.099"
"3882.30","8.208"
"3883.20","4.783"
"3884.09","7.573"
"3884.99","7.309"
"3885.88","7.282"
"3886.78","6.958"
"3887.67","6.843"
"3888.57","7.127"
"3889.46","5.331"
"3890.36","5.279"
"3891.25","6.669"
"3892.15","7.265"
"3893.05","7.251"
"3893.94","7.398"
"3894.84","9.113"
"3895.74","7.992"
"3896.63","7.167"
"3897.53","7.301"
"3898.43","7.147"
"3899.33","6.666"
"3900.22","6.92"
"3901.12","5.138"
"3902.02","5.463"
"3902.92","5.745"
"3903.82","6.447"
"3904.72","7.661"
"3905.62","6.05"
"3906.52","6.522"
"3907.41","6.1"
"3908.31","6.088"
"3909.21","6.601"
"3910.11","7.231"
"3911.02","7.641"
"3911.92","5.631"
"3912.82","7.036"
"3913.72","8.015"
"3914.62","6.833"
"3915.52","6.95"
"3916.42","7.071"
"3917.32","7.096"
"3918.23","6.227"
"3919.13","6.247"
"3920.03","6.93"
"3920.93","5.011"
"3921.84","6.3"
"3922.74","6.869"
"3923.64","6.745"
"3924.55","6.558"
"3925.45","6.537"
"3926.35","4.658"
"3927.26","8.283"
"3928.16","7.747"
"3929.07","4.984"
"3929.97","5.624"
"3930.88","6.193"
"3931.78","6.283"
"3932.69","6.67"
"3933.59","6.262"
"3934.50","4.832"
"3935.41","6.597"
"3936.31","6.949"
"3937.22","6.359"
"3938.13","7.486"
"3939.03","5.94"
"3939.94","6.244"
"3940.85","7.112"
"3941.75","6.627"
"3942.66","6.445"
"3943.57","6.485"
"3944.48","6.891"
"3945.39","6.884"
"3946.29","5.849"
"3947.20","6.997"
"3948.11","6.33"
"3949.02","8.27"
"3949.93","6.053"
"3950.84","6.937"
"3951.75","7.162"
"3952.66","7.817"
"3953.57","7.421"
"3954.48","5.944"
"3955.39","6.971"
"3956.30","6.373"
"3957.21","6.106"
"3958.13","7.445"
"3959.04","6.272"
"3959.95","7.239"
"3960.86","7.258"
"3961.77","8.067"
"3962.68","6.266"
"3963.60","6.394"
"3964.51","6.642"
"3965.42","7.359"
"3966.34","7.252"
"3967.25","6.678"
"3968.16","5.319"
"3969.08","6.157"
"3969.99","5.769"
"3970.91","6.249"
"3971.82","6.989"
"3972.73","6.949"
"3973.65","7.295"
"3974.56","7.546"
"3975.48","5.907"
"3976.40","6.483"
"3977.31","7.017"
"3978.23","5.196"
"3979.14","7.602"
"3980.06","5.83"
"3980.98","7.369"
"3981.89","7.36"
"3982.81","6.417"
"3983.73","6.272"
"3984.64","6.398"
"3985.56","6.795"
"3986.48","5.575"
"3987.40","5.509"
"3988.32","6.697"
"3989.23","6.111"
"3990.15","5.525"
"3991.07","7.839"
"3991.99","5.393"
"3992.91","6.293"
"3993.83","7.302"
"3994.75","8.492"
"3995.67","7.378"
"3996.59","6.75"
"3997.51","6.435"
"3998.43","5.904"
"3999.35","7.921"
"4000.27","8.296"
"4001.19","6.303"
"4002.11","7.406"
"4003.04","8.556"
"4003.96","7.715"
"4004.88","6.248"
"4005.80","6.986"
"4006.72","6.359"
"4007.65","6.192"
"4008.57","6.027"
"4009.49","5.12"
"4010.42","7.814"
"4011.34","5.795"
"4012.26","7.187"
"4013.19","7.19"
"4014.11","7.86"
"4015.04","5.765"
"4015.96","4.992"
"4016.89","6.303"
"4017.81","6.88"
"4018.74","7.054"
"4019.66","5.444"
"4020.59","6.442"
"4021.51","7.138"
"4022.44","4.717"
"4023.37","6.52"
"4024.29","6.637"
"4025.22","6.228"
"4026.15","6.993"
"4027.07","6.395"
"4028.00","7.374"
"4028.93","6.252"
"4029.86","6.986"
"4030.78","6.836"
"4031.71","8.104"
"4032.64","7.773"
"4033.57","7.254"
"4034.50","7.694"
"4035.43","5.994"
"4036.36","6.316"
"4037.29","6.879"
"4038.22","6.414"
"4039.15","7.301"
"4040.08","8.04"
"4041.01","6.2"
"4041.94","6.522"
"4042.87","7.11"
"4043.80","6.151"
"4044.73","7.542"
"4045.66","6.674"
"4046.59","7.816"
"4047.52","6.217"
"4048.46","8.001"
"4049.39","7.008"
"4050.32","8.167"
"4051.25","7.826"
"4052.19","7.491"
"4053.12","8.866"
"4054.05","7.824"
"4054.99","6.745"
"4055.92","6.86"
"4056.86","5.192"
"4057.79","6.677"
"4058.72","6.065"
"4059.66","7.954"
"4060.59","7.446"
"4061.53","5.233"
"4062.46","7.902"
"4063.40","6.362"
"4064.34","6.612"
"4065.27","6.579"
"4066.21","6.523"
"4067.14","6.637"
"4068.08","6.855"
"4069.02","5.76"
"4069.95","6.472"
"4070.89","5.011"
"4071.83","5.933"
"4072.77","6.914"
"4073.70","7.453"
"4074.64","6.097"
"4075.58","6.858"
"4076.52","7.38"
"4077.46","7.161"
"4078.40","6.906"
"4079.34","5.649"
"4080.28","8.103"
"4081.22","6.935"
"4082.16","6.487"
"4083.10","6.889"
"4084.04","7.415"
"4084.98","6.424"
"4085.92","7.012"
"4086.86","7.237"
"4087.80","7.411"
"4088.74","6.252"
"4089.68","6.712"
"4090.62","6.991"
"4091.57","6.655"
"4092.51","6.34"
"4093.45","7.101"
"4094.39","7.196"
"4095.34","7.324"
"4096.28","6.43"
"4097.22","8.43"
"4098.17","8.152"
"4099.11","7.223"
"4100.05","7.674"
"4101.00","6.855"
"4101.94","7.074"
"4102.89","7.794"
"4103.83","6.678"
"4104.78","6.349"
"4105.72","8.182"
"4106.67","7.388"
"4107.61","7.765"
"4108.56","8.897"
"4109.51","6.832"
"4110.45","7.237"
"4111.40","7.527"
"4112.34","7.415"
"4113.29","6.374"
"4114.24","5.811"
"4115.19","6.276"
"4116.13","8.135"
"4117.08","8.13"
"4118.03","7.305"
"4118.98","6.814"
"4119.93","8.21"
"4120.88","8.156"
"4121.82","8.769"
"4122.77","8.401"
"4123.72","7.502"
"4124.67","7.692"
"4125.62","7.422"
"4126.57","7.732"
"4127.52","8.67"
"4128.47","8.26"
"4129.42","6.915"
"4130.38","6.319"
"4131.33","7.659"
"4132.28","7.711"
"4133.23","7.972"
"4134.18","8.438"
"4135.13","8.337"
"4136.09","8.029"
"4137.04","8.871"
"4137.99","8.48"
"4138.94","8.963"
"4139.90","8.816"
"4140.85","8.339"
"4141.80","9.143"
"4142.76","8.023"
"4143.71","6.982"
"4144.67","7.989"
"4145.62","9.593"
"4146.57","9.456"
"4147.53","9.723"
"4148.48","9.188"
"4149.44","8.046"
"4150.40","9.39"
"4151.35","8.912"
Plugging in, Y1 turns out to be 0.75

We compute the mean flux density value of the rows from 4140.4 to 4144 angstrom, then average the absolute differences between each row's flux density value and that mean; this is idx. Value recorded 0.6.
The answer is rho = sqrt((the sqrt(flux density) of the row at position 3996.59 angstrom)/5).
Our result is 0.721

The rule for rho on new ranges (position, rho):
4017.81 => 0.724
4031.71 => 0.755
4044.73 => 0.741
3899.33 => 0.719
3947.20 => 0.727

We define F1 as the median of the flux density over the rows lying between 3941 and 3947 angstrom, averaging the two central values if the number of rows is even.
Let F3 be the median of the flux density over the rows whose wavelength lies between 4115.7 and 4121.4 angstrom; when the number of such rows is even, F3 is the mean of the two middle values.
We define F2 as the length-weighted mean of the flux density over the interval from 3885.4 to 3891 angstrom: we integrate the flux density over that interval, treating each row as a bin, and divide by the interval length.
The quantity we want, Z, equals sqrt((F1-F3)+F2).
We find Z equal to 2.22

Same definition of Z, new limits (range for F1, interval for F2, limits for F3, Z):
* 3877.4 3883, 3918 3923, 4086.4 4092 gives 2.43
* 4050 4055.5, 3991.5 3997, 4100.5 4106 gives 2.79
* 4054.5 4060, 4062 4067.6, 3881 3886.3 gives 2.49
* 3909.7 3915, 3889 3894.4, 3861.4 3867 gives 2.50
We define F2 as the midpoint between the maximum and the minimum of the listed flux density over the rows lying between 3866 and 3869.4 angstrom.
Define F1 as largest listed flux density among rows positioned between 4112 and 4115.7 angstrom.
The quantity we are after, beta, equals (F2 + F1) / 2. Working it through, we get 7.20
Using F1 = 7.415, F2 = 6.99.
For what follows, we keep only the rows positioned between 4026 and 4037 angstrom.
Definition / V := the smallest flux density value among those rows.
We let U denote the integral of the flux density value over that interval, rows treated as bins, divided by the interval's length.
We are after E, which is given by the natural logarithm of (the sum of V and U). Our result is 2.56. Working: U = 7.0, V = 5.994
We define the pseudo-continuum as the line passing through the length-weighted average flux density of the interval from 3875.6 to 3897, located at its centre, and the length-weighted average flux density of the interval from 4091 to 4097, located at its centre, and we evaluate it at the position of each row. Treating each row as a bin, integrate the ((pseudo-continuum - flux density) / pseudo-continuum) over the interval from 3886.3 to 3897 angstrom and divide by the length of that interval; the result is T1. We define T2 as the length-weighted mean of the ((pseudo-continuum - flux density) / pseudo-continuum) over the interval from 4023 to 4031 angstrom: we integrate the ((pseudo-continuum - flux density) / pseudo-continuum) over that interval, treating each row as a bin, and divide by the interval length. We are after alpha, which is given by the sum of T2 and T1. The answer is 0.00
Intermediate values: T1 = -0.03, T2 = 0.029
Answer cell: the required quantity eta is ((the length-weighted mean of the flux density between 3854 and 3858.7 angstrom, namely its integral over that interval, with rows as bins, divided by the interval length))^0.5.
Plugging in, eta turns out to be 2.70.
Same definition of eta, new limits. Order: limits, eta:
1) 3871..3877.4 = 2.59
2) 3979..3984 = 2.60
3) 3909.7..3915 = 2.66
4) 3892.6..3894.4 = 2.71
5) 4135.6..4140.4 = 2.94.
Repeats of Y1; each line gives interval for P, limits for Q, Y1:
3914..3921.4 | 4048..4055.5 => 0.00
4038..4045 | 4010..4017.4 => 0.50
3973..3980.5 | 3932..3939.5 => 0.25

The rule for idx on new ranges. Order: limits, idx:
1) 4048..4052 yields 0.4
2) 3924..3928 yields 0.9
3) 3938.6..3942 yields 0.4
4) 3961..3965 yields 0.6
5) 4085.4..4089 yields 0.4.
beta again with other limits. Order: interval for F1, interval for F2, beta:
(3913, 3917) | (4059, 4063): 7.30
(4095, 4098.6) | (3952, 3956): 7.66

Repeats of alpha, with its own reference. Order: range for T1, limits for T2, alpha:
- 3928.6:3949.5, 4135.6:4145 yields -0.15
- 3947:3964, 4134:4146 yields -0.23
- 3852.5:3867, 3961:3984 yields -0.01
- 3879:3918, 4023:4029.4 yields 0.04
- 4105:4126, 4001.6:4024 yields -0.04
